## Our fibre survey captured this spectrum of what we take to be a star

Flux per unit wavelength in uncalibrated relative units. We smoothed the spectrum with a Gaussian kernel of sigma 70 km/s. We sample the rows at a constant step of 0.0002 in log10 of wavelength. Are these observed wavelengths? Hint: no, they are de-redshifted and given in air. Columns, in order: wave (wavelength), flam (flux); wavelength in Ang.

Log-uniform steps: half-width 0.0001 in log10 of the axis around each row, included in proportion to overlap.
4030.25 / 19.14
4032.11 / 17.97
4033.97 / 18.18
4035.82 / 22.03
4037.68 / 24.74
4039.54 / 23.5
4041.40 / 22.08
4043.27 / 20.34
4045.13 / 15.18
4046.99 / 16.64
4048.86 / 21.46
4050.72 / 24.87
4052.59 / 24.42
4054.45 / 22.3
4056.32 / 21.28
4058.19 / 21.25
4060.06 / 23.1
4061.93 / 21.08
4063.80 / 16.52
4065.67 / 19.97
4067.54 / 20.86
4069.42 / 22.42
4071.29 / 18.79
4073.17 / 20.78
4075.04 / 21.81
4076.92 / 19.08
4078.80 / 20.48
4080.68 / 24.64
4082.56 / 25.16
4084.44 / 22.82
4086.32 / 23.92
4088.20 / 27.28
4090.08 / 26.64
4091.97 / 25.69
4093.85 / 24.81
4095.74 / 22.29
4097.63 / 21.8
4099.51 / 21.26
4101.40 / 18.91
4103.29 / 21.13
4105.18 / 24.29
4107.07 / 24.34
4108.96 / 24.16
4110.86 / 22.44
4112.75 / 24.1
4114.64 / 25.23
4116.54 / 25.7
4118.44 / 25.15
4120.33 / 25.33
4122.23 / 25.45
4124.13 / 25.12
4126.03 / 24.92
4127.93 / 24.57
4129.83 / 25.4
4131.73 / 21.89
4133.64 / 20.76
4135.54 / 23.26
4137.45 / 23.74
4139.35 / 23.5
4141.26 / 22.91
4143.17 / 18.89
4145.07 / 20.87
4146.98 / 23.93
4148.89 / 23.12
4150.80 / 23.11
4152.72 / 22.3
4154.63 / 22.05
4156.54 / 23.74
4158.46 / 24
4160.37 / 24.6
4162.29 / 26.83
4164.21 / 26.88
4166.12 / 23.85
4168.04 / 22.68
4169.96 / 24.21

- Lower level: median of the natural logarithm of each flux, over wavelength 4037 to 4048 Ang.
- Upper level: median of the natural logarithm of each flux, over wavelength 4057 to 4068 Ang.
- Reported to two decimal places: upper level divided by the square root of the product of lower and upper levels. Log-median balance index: 1.00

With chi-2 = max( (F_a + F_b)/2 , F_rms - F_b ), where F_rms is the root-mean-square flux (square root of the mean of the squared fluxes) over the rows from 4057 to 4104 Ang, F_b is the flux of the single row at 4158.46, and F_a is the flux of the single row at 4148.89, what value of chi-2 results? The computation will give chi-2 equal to 23.56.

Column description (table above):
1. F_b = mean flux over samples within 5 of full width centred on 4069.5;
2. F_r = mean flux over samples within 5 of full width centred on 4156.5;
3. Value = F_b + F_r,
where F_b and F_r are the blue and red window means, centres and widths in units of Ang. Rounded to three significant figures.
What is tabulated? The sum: 44.0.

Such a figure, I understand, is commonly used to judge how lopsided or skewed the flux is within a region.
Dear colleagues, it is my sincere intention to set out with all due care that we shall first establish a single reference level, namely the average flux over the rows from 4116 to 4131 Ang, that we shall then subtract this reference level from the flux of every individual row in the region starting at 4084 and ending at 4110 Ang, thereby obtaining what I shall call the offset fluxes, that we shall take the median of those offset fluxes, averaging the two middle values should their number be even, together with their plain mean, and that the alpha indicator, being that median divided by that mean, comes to 0.69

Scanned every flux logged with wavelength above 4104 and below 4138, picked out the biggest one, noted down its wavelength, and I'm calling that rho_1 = 4116.54 Ang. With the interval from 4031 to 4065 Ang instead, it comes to 4050.72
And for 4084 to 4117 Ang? 4088.20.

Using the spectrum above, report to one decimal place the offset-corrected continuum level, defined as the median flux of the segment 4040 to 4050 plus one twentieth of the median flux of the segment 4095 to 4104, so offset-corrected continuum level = 21.4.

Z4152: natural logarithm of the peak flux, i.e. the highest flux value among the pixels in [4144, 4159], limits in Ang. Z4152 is 3.18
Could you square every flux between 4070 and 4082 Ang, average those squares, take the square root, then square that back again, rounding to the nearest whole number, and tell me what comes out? 442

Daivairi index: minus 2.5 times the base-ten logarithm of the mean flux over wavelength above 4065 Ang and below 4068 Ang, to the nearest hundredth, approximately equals -3.27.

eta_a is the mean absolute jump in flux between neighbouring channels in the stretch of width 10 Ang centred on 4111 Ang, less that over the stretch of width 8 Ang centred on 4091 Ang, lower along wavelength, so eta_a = 0.3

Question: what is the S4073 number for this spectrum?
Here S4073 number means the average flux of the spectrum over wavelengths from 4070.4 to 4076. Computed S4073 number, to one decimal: 20.5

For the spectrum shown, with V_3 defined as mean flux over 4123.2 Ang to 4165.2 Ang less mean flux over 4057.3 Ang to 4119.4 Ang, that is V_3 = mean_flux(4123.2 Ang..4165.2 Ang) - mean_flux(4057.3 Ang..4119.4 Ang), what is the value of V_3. 1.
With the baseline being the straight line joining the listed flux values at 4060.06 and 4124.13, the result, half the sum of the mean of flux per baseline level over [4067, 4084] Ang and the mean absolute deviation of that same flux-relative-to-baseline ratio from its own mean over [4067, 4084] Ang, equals 0.49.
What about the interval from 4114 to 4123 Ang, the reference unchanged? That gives 0.51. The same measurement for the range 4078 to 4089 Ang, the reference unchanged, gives 0.54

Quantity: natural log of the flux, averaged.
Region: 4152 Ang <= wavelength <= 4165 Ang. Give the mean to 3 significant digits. 3.19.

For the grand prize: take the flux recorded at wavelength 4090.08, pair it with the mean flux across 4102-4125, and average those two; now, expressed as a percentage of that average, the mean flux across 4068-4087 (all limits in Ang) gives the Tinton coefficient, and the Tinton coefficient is 86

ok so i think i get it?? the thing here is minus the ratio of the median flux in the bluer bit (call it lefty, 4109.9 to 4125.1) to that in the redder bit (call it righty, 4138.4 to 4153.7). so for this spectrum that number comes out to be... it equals -1.09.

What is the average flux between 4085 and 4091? 26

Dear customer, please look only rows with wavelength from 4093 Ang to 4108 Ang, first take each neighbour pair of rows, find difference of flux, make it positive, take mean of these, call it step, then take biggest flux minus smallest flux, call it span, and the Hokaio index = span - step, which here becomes 4.3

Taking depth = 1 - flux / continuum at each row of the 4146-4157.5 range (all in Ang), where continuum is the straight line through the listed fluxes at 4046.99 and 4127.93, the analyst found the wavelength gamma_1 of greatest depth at 4154.63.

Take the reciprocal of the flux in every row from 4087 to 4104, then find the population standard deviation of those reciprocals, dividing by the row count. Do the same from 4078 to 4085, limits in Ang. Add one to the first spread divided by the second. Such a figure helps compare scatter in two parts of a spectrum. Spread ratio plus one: 2.44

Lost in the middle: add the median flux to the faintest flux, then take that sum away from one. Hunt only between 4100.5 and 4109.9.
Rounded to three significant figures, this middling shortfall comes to -42.1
